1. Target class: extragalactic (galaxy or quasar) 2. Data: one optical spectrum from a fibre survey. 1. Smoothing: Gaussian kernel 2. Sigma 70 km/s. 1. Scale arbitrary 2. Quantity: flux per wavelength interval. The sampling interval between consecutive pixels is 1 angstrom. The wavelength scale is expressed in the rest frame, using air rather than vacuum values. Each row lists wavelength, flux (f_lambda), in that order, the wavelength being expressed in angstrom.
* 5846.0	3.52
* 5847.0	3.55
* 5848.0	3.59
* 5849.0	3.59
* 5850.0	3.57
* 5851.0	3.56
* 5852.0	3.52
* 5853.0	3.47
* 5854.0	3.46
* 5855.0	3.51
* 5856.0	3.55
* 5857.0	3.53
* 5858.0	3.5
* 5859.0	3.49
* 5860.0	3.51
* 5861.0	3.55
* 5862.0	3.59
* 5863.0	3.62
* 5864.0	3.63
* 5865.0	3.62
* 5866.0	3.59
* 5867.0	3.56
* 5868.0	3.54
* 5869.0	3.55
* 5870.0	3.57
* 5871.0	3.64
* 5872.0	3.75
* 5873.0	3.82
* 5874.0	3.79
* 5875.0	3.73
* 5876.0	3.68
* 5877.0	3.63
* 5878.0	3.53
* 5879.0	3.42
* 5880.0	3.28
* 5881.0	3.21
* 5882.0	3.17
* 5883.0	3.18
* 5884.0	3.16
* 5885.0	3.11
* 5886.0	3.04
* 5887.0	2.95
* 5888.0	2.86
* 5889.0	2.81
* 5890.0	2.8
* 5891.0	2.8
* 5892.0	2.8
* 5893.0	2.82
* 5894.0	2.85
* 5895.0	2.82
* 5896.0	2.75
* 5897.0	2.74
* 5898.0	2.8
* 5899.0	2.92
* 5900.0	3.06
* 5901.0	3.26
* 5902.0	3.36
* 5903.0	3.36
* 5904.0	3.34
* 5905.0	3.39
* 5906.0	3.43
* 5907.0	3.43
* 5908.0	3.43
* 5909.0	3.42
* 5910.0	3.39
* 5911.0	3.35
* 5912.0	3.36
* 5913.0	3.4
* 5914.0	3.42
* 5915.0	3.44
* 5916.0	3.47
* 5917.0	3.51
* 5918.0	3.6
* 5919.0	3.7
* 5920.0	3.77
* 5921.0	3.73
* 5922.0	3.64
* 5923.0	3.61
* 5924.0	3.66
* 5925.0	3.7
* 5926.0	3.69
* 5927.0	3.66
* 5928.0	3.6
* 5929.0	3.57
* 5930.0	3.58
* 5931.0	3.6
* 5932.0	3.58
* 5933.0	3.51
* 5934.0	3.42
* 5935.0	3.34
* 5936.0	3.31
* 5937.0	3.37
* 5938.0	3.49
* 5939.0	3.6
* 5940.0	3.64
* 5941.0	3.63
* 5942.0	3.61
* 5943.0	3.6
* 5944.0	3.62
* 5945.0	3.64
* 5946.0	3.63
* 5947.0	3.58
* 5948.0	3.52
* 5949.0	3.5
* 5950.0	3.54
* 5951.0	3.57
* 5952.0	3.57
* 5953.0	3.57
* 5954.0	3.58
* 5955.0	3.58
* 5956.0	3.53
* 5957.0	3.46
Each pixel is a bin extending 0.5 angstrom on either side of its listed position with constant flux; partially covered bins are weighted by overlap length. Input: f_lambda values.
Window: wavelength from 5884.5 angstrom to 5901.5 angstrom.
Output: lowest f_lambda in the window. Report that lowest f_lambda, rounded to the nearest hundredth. 2.74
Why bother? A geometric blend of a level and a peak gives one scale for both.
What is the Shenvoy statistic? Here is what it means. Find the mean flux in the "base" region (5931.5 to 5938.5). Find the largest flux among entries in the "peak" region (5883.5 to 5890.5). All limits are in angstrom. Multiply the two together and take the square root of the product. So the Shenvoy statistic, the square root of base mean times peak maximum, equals 3.29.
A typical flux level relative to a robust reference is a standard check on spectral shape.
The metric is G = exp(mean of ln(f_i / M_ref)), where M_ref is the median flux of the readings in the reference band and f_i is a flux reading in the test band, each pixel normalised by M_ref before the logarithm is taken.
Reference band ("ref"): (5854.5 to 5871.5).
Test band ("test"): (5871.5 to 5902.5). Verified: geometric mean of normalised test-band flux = 0.88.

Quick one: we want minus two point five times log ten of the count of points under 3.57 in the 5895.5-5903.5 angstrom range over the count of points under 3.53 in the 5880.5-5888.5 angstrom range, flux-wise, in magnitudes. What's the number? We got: 0.00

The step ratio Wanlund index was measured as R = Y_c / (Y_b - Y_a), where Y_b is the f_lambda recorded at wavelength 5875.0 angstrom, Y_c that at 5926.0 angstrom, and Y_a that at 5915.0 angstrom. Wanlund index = 13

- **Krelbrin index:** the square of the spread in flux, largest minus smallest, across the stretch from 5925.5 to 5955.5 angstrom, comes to 0.14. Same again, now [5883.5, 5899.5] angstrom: 0.18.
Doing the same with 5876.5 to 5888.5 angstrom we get 0.59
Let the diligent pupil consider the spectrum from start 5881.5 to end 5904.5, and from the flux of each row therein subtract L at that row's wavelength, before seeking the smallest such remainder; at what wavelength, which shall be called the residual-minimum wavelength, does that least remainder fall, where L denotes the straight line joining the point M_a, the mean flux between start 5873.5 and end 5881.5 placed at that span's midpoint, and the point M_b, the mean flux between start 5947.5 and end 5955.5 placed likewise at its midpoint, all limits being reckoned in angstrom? 5897.0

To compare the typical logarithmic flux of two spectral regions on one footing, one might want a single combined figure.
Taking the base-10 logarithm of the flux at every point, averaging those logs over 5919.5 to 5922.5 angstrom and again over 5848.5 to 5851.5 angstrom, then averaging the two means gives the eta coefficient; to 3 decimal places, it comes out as 0.561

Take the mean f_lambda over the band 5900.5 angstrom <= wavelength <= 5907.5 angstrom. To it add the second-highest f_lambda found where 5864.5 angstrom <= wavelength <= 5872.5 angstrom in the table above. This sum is 7.0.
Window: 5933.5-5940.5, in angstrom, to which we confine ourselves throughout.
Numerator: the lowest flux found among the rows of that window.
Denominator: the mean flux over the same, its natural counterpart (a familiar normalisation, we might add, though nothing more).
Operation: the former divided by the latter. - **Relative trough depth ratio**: 0.959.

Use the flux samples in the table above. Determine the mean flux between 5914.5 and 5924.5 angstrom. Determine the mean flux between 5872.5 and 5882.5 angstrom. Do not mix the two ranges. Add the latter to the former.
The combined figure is 7.1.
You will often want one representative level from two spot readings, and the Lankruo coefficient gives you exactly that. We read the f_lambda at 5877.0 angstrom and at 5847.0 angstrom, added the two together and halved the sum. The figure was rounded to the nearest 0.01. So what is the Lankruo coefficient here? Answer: 3.59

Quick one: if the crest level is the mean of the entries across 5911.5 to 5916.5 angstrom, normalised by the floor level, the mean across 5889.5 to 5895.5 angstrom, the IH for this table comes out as 1.21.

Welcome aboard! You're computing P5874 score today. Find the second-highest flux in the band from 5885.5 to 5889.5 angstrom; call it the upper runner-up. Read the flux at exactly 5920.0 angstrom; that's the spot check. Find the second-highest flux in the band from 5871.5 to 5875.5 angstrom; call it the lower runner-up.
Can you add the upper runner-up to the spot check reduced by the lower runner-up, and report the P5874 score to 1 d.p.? 2.9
